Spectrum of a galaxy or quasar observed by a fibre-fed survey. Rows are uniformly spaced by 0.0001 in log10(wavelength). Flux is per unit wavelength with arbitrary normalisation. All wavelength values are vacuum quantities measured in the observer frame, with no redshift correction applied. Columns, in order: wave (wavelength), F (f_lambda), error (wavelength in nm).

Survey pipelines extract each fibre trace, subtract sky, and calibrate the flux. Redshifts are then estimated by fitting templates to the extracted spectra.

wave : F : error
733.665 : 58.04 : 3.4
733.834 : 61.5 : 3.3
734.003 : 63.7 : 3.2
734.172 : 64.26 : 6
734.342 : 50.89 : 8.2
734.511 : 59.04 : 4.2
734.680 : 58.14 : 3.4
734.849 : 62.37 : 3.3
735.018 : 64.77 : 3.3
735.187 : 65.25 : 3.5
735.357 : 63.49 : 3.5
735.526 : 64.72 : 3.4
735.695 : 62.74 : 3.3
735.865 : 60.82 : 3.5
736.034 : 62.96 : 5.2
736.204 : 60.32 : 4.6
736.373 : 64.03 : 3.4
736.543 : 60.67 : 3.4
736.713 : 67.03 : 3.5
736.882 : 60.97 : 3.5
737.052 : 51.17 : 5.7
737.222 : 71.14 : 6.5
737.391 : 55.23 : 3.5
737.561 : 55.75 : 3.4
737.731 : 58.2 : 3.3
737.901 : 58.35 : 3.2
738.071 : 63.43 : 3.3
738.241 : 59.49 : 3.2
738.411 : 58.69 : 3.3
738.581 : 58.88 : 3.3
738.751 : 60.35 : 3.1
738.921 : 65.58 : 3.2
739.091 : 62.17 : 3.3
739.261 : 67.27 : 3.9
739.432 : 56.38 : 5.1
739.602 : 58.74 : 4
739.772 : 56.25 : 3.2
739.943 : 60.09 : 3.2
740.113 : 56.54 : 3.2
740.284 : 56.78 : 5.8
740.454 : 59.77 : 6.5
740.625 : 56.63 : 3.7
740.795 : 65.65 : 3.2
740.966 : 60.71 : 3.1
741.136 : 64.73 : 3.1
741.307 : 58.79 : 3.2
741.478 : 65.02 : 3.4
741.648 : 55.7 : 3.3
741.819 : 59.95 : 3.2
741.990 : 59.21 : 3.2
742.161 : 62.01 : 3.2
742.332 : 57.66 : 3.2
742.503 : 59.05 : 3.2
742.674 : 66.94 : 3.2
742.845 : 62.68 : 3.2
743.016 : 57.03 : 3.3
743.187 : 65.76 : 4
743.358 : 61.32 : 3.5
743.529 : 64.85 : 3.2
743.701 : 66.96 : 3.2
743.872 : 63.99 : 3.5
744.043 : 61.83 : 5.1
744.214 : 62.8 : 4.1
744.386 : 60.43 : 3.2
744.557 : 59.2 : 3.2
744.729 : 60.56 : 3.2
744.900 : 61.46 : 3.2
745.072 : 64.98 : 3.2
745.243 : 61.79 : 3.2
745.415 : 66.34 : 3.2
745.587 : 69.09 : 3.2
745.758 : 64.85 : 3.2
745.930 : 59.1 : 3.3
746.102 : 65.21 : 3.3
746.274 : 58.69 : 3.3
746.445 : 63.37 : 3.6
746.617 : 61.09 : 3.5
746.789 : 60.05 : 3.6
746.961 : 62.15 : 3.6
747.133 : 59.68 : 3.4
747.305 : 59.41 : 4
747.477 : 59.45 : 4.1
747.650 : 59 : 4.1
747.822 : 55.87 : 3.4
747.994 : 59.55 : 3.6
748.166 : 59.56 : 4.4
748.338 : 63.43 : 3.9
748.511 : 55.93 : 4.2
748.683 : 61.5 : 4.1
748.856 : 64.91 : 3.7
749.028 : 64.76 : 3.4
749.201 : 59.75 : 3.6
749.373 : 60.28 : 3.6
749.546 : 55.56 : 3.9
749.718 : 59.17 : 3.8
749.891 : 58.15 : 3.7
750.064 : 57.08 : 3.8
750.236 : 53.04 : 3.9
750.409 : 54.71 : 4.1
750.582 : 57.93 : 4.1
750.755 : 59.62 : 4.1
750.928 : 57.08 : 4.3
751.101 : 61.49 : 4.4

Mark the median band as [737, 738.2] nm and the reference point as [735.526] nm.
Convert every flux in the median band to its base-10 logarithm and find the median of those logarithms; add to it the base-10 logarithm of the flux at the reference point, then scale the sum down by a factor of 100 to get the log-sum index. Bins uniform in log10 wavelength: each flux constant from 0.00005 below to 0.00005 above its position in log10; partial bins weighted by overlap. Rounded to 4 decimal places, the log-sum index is 0.0358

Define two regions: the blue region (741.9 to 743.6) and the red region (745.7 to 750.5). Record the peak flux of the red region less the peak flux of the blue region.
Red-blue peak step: -2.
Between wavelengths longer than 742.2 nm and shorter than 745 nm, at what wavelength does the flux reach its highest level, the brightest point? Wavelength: 743.701 nm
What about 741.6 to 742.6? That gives 742.161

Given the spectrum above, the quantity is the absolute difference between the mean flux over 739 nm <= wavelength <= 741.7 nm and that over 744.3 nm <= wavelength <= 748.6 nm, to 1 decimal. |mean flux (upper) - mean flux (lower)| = 1.1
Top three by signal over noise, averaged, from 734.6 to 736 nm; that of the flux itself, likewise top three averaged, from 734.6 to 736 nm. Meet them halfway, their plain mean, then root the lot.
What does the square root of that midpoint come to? 6.49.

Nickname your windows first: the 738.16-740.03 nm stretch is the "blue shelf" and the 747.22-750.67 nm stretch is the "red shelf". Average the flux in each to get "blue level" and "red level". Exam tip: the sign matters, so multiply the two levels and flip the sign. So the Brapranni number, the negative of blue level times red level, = -3558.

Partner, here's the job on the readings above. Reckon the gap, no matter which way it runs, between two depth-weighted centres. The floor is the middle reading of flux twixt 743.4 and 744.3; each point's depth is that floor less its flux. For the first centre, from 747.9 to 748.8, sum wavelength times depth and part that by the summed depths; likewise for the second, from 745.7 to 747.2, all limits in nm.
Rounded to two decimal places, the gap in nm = 1.74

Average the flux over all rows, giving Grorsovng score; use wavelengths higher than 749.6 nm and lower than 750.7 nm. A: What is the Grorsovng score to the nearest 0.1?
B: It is 56.7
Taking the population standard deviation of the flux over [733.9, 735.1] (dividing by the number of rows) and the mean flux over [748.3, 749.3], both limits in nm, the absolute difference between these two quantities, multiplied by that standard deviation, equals 261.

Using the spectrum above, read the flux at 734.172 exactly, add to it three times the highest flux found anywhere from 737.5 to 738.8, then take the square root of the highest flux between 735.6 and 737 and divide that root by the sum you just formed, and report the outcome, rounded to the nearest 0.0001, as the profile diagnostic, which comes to 0.0322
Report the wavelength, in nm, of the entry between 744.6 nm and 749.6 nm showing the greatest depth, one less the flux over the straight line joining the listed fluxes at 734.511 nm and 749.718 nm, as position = 749.546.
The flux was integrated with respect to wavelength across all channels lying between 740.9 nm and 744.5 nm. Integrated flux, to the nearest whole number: 222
